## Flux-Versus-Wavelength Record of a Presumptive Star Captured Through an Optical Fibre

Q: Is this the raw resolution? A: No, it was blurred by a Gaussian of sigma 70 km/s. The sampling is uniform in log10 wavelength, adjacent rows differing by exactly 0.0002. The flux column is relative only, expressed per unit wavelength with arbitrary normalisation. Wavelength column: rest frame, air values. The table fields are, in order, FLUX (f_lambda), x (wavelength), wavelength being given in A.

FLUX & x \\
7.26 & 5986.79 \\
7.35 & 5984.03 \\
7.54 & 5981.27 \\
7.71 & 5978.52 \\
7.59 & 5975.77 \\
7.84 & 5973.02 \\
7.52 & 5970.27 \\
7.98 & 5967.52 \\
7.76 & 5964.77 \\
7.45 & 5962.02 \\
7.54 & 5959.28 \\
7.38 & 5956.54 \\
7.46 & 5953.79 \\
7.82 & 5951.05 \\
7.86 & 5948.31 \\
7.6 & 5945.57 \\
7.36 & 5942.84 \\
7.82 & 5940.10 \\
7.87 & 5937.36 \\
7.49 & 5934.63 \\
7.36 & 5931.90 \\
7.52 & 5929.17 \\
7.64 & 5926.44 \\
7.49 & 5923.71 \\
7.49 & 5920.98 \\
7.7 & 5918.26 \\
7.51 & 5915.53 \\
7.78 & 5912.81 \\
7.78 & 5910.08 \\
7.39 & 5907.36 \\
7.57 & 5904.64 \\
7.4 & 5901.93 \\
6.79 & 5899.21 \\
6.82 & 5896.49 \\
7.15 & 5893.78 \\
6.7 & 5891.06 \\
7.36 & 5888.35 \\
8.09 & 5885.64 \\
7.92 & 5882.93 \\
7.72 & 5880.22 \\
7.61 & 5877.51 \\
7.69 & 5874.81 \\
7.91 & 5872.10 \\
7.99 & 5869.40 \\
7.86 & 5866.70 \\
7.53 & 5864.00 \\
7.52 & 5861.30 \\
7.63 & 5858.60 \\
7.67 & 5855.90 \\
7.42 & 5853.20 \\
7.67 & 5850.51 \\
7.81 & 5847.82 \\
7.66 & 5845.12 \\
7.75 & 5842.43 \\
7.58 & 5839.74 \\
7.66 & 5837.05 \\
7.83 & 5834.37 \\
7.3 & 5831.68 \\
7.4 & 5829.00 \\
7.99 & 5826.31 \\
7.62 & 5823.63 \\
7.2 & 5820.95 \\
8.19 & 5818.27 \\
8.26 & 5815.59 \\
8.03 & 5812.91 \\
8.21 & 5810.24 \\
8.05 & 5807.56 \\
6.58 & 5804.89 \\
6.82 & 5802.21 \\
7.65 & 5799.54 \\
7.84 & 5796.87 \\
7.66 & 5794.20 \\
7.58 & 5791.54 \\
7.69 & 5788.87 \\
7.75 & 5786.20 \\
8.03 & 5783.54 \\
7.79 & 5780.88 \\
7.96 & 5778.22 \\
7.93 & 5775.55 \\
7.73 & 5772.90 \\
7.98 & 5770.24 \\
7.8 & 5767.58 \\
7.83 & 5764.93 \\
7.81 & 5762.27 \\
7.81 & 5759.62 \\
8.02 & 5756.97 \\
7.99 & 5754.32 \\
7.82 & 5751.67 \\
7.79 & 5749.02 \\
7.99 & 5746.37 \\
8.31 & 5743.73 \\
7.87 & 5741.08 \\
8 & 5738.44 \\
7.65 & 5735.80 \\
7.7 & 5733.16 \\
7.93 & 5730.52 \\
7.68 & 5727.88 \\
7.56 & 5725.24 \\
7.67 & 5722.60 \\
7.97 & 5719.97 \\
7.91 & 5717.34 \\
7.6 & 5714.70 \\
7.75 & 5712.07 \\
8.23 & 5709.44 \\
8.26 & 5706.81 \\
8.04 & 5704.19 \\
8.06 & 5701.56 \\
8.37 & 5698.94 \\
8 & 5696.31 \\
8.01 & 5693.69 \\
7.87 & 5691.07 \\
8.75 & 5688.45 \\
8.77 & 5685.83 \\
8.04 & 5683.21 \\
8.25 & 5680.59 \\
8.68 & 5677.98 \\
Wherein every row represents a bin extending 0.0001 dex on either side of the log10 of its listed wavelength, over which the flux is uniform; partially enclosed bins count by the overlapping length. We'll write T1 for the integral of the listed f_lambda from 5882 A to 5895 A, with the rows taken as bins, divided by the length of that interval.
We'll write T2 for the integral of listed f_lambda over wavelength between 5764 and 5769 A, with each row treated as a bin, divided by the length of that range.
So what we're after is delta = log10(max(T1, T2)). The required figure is 0.893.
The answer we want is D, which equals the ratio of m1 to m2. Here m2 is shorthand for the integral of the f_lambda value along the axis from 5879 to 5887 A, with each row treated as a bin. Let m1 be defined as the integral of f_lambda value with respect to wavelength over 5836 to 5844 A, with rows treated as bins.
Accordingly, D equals 0.97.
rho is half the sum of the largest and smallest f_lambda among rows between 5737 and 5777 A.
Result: 8.02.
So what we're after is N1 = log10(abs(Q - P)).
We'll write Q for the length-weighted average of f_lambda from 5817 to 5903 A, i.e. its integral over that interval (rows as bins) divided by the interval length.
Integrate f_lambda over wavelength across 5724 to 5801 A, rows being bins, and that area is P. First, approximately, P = 603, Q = 7.58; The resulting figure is 2.8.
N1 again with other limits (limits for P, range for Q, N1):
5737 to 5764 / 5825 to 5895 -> 2.3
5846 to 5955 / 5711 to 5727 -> 2.9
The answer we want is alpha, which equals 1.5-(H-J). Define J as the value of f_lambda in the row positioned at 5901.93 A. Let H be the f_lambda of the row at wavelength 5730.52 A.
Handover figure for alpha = 1.0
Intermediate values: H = 7.93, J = 7.4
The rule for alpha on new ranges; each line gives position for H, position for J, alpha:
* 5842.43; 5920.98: 1.2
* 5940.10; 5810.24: 1.9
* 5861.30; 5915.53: 1.5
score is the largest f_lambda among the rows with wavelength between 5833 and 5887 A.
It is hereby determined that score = 8.09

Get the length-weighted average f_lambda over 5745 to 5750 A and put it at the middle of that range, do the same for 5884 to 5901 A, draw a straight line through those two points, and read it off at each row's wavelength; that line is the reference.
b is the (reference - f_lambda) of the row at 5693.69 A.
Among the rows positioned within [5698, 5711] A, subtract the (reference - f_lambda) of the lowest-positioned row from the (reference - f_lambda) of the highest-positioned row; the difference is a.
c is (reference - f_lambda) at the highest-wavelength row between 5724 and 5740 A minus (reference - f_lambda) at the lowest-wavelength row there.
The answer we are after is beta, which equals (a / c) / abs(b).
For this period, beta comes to -1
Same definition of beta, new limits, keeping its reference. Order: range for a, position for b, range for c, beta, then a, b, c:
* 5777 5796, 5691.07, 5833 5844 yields 17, 0.22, 0.3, 0.0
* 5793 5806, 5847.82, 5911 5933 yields 8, 1.03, -0.4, 0.3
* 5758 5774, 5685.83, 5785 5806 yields 0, 0.01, -0.6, 1.1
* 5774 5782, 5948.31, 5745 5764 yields 1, 0.11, -1.0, 0.1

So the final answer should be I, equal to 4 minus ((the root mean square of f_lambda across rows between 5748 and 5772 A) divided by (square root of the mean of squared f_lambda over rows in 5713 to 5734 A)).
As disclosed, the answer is 2.985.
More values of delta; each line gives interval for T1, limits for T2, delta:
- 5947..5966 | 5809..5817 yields 0.912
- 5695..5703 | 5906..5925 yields 0.911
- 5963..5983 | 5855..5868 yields 0.886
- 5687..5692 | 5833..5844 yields 0.922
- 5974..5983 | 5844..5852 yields 0.887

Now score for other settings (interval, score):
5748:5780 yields 8.02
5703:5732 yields 8.26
